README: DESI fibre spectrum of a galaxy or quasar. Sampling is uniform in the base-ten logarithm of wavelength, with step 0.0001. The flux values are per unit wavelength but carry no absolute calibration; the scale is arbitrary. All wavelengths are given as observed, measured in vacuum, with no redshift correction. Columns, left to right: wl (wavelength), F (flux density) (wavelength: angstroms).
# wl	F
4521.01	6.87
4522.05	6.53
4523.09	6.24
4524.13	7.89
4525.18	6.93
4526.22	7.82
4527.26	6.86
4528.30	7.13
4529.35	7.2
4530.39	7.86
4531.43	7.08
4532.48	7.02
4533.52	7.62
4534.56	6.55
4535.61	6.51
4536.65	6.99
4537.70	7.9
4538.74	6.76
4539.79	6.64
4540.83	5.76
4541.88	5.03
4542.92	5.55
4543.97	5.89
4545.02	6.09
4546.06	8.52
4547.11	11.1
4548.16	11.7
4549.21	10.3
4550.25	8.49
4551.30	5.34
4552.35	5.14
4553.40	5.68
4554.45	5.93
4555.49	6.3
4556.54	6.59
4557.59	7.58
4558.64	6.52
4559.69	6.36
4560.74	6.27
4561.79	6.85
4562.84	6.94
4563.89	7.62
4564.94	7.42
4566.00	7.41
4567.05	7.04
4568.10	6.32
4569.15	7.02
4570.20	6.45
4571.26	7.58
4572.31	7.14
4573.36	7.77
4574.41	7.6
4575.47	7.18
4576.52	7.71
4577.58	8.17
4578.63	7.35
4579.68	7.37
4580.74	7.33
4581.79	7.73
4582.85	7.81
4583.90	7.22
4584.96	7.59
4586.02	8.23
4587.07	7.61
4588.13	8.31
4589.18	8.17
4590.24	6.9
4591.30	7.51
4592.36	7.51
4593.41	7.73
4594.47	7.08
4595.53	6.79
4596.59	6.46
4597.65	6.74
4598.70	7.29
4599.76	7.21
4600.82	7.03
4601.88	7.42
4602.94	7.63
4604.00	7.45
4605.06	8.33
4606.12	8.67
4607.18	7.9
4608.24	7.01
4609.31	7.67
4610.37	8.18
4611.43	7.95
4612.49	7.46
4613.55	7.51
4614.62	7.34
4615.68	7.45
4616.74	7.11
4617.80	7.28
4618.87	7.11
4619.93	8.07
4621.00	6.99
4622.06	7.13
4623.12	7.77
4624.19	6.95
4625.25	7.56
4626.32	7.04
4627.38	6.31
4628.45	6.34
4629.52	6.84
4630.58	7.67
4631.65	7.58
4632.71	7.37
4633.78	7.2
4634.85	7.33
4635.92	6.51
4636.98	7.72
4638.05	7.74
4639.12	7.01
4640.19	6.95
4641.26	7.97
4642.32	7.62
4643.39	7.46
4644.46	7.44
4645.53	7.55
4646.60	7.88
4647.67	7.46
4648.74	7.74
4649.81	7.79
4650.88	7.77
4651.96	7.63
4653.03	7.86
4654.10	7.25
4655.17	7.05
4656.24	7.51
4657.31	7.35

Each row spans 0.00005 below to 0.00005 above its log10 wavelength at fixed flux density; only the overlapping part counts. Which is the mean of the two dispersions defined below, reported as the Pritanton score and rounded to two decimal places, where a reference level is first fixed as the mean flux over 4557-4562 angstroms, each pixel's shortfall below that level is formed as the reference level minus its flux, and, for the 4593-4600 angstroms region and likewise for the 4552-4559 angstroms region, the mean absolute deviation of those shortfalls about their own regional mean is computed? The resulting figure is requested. 0.45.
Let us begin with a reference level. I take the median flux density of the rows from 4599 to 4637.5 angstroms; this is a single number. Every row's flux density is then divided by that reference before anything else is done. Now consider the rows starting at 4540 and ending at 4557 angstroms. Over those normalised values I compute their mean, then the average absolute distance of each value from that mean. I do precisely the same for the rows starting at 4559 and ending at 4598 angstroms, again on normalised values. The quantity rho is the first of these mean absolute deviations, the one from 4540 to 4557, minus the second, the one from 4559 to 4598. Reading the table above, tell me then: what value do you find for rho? 0.19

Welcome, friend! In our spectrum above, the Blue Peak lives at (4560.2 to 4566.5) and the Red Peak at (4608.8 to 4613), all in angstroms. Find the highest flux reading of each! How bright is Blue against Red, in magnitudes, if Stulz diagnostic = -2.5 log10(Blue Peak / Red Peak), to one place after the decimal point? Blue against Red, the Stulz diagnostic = 0.1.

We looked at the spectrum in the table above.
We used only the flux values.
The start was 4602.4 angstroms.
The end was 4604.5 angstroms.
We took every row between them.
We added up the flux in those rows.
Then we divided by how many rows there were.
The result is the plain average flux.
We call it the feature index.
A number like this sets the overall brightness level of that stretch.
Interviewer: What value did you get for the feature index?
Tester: 7.5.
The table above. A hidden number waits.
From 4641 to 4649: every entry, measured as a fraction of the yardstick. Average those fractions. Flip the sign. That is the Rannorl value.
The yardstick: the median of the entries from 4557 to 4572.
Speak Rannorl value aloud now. -1.09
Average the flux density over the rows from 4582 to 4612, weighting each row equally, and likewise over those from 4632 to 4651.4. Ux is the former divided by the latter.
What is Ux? 1.01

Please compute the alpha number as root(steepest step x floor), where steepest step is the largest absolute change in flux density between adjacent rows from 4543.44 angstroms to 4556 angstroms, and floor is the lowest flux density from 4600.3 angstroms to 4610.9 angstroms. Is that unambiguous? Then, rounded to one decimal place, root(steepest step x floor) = 4.7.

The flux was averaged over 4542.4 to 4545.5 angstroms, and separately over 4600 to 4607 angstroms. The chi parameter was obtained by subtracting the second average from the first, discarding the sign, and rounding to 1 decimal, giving 1.9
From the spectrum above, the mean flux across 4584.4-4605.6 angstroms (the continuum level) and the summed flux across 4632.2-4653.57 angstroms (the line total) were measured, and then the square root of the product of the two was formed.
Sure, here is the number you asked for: 33.4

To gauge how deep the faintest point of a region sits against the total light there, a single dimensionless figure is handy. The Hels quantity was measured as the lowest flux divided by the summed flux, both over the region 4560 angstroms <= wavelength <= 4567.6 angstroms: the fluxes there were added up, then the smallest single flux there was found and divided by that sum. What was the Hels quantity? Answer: 0.13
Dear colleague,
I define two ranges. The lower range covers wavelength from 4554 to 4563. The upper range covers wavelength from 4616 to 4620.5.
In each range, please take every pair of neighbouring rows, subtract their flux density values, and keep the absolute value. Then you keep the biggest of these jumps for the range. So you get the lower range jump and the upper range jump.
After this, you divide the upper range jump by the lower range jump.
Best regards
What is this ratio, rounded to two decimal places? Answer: 0.91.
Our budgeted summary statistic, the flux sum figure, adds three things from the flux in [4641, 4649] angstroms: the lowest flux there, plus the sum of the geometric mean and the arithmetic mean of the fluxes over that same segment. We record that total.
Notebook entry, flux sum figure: 22.7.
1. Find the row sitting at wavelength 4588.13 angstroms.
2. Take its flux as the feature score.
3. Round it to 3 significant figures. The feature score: 8.31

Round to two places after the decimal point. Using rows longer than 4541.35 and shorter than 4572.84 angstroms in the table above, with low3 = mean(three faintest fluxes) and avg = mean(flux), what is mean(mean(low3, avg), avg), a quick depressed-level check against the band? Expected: 6.60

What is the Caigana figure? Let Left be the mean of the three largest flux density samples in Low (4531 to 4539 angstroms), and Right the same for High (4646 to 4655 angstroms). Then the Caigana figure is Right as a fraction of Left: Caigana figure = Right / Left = 1.04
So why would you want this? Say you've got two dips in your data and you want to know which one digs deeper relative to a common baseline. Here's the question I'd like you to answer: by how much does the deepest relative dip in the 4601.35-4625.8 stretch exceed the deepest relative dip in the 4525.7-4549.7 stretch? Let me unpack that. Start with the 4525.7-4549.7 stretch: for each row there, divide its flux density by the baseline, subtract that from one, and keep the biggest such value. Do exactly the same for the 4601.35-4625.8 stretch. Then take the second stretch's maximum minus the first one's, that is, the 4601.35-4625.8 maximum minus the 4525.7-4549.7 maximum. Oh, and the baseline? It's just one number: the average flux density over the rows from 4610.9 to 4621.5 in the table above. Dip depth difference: -0.26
